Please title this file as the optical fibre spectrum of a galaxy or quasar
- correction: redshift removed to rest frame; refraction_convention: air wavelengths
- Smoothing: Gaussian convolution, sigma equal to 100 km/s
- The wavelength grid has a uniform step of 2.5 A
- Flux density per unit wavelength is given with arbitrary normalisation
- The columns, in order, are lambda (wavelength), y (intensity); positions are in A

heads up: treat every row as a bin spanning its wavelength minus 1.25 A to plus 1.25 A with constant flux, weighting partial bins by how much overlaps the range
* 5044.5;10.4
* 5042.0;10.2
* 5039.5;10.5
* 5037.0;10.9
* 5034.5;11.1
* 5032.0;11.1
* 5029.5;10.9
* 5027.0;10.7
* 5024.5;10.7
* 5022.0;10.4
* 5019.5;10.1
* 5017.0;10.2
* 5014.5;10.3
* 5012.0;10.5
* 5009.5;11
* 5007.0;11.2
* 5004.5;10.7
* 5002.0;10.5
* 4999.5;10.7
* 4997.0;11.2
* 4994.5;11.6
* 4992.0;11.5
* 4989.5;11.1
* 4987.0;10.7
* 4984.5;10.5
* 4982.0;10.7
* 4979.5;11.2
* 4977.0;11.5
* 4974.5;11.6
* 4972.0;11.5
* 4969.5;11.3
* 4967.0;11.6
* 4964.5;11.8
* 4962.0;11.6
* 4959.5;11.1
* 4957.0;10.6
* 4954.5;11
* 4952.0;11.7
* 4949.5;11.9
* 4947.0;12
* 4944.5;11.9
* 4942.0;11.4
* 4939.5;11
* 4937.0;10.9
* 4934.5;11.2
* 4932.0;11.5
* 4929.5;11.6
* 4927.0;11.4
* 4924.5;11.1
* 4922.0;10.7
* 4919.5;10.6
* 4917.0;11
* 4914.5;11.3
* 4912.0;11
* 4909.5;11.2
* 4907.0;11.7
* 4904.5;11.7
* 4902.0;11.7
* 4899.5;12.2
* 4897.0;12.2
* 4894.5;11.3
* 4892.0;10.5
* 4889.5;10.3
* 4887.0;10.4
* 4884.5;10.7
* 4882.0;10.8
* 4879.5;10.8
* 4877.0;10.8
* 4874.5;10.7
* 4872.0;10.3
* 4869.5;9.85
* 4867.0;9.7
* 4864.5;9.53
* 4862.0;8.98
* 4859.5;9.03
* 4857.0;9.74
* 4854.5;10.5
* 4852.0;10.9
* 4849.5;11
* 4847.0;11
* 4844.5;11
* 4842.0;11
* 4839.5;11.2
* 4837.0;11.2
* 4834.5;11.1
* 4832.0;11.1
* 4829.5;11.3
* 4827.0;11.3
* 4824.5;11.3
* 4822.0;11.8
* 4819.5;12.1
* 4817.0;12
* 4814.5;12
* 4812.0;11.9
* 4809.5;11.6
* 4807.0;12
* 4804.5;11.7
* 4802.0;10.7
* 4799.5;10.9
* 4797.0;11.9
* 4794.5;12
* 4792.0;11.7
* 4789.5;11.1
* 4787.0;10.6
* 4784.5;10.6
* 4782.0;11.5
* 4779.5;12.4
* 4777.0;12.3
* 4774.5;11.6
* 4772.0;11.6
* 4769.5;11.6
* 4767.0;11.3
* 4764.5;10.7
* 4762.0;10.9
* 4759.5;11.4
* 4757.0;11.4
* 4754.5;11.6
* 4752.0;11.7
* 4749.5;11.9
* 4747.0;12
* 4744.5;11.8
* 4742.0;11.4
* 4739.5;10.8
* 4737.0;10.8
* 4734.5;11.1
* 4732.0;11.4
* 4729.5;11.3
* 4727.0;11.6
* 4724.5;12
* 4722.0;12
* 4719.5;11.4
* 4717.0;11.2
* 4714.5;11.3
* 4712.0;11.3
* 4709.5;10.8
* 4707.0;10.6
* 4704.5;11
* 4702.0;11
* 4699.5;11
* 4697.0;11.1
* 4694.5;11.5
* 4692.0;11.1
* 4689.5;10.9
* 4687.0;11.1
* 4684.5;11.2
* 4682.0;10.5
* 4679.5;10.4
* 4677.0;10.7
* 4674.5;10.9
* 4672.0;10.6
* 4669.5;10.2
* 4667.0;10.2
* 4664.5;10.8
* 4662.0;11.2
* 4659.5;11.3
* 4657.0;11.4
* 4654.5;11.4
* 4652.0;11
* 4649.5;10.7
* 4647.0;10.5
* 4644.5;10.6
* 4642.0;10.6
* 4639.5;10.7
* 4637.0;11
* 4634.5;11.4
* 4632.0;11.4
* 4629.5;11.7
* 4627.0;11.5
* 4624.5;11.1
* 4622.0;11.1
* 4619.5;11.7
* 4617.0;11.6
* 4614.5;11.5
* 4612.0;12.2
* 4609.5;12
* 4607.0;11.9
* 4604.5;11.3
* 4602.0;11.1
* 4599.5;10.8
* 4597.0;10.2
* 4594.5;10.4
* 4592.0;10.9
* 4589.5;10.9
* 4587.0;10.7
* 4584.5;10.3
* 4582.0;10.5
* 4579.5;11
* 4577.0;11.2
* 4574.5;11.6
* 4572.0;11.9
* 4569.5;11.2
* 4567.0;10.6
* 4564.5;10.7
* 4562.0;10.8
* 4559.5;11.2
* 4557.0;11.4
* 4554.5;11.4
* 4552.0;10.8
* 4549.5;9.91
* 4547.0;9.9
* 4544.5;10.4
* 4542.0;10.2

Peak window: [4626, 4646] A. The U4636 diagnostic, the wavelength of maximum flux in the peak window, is 4629.5 A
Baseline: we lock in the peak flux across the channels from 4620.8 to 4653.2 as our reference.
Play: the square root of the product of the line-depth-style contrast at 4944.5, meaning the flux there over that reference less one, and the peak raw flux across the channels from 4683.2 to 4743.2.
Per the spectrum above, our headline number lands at 0.45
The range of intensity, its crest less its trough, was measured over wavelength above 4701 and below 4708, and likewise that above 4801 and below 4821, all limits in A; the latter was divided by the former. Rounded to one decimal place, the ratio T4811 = 3.5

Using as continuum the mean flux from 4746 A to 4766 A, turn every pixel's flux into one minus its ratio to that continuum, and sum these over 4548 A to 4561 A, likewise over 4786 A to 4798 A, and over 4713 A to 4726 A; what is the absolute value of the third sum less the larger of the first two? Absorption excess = 0.28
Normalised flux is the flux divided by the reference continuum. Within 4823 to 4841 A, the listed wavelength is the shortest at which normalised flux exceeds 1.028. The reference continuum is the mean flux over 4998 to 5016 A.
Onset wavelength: 4824.5 A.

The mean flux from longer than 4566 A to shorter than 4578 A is 11.3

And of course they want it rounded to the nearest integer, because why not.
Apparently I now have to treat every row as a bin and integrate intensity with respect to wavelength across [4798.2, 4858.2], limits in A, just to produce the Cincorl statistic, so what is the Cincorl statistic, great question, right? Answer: 676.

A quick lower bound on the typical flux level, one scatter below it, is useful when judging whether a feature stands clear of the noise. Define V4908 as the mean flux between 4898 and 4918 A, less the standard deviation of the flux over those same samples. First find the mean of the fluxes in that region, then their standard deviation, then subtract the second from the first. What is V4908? 11.1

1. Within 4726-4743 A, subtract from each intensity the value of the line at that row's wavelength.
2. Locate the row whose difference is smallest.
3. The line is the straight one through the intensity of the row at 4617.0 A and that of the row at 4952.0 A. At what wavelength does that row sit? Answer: 4739.5 A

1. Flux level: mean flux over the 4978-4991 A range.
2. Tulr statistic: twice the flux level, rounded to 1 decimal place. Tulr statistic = 21.7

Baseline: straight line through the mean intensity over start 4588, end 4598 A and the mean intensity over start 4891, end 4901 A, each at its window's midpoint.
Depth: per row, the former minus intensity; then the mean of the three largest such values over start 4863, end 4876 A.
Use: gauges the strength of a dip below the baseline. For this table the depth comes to 1.8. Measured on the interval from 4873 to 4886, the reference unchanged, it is 0.8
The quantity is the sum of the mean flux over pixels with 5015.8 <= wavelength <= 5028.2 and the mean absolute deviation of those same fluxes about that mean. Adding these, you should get 10.6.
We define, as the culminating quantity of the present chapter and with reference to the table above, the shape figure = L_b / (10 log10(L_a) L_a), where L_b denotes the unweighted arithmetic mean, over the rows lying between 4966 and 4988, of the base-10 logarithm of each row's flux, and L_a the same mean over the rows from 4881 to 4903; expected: 5.2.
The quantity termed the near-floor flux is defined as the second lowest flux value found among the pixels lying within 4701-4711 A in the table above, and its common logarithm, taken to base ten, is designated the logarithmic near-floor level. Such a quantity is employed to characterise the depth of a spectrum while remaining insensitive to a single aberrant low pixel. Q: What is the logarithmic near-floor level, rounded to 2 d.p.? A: 1.03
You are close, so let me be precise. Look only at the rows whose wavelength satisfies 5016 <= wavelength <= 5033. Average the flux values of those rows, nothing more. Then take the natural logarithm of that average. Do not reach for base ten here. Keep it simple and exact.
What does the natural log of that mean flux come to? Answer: 2.36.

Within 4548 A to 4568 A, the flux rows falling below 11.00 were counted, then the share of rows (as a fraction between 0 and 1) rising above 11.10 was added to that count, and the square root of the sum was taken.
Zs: 2.3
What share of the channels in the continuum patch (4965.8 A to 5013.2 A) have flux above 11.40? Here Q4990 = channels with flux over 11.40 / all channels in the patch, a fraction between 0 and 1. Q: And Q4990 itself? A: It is 0.32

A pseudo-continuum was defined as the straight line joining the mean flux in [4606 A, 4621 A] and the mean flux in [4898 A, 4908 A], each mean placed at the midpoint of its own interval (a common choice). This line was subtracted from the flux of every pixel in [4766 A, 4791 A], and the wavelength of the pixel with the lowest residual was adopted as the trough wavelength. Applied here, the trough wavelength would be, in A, 4787.0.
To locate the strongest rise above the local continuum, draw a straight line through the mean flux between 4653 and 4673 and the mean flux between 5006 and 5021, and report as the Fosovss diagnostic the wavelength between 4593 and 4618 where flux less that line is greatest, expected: 4612.0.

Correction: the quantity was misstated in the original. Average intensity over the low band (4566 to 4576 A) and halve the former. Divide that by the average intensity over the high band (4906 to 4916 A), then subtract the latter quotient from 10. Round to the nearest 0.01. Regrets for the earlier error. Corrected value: 9.50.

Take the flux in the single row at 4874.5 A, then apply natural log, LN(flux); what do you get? 2.37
